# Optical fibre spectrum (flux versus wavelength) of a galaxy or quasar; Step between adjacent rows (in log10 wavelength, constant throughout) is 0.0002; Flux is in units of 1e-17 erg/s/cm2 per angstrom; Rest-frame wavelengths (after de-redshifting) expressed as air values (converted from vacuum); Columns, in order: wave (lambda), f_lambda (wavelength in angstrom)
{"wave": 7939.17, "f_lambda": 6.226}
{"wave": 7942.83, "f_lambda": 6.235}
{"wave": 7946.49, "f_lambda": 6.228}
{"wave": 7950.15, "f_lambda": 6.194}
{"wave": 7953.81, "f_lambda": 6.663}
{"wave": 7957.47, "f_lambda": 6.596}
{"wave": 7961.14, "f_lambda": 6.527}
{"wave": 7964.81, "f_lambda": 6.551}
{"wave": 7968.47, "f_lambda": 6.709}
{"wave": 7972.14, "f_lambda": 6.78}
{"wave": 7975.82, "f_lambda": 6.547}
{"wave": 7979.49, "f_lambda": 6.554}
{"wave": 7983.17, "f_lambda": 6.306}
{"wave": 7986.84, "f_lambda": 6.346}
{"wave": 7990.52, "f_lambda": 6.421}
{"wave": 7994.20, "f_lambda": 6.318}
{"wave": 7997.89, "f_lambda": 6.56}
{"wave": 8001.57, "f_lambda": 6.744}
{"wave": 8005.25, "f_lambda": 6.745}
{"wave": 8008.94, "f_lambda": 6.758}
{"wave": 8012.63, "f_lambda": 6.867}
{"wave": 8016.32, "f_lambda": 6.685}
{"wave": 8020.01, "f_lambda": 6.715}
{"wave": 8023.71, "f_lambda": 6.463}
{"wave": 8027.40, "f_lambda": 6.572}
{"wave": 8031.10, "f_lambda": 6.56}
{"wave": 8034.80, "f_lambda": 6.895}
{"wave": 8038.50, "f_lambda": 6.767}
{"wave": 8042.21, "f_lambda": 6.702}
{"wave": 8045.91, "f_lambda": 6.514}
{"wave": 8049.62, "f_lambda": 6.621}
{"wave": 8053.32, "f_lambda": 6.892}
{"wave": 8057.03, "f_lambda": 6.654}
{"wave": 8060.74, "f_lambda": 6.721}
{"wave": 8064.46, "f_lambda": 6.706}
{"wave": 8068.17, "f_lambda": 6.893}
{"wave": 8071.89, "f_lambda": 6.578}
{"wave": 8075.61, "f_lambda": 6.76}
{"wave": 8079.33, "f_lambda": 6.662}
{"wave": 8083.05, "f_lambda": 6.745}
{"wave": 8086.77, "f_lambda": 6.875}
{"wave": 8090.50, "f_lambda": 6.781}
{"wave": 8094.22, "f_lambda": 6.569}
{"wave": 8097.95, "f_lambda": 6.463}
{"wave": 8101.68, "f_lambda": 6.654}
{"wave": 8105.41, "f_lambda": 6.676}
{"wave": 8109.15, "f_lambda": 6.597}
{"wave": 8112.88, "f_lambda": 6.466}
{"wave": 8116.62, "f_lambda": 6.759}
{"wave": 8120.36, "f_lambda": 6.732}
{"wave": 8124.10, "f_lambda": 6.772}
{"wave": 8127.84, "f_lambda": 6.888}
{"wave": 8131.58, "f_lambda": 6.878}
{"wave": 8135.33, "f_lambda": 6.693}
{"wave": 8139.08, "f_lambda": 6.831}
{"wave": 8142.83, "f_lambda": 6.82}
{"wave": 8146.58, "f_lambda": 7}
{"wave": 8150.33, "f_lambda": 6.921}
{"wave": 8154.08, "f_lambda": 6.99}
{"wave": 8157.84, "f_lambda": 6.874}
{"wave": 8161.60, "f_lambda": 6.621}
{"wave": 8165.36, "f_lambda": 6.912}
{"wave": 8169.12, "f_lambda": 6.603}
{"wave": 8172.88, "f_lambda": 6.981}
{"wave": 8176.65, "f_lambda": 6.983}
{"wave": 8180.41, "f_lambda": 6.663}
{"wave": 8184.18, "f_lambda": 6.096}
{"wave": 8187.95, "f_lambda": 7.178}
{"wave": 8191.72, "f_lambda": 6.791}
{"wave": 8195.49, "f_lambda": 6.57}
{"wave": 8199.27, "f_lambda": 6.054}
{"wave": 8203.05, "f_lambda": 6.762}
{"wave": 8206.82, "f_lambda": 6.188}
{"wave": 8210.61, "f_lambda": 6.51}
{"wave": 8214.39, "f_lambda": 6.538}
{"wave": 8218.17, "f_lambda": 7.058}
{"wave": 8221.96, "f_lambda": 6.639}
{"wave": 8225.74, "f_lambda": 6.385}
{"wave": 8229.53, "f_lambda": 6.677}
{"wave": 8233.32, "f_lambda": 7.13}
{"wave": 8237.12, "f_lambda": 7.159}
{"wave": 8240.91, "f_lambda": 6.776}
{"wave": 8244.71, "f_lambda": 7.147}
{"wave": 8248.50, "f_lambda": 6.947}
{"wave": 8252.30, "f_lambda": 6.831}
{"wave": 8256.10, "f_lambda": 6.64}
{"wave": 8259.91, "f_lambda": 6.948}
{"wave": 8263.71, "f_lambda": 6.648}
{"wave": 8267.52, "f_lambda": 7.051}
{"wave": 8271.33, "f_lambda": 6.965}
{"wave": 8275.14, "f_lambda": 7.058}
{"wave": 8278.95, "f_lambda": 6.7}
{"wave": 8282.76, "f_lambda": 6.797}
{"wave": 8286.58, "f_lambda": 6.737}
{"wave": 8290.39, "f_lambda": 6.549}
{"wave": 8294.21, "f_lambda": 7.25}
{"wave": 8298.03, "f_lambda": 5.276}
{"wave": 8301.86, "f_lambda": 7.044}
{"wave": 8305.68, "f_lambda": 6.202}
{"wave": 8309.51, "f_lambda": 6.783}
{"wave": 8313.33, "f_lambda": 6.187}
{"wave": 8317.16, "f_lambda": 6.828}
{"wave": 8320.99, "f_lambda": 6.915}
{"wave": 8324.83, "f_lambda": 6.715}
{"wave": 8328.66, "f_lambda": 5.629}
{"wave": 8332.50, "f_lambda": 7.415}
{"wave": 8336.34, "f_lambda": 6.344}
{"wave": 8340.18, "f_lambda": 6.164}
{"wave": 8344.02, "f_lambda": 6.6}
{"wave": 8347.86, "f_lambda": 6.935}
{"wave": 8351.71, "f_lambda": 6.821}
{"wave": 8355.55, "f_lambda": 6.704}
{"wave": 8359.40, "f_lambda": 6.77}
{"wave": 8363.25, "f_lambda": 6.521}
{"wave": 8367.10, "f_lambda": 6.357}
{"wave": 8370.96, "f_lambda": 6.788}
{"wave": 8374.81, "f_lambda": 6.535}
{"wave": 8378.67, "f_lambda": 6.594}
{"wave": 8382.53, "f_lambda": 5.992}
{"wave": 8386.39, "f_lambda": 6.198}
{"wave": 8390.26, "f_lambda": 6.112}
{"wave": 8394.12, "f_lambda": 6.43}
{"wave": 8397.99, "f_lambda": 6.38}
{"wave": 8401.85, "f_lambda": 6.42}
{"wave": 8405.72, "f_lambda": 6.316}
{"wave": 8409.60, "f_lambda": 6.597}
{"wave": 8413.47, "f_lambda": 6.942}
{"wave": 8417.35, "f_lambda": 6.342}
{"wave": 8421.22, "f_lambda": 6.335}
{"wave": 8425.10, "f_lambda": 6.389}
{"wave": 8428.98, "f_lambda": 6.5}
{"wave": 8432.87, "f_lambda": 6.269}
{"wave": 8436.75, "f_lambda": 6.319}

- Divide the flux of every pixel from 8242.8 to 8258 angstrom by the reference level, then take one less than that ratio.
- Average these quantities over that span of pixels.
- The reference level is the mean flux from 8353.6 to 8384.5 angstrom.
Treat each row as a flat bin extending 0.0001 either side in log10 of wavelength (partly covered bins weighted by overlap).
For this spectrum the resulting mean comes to 0.055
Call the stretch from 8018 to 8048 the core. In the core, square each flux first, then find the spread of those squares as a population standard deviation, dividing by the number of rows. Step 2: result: 1.8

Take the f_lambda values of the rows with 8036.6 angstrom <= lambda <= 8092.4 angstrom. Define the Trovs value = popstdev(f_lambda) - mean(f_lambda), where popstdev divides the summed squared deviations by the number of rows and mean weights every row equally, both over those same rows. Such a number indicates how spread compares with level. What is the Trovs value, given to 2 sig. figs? -6.6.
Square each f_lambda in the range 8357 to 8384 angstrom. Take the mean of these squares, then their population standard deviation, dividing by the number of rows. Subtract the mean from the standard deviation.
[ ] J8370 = -39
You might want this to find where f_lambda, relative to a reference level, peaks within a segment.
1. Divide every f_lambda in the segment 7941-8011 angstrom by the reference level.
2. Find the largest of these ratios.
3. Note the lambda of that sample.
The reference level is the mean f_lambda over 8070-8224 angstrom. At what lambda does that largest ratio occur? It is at 7972.14 angstrom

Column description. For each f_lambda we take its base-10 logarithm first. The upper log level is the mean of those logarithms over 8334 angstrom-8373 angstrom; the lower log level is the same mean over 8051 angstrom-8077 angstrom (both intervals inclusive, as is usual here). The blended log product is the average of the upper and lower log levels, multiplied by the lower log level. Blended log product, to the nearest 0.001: 0.683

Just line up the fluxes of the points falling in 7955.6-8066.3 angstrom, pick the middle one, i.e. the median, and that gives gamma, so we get 6.64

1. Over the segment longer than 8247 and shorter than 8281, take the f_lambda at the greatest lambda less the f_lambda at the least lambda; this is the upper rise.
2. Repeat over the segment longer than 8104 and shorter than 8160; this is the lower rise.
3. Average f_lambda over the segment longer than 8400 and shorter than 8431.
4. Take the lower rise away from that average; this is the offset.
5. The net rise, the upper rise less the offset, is -6.5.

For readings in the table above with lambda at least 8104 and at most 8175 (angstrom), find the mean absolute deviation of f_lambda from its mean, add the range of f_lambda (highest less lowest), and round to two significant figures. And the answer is 0.66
